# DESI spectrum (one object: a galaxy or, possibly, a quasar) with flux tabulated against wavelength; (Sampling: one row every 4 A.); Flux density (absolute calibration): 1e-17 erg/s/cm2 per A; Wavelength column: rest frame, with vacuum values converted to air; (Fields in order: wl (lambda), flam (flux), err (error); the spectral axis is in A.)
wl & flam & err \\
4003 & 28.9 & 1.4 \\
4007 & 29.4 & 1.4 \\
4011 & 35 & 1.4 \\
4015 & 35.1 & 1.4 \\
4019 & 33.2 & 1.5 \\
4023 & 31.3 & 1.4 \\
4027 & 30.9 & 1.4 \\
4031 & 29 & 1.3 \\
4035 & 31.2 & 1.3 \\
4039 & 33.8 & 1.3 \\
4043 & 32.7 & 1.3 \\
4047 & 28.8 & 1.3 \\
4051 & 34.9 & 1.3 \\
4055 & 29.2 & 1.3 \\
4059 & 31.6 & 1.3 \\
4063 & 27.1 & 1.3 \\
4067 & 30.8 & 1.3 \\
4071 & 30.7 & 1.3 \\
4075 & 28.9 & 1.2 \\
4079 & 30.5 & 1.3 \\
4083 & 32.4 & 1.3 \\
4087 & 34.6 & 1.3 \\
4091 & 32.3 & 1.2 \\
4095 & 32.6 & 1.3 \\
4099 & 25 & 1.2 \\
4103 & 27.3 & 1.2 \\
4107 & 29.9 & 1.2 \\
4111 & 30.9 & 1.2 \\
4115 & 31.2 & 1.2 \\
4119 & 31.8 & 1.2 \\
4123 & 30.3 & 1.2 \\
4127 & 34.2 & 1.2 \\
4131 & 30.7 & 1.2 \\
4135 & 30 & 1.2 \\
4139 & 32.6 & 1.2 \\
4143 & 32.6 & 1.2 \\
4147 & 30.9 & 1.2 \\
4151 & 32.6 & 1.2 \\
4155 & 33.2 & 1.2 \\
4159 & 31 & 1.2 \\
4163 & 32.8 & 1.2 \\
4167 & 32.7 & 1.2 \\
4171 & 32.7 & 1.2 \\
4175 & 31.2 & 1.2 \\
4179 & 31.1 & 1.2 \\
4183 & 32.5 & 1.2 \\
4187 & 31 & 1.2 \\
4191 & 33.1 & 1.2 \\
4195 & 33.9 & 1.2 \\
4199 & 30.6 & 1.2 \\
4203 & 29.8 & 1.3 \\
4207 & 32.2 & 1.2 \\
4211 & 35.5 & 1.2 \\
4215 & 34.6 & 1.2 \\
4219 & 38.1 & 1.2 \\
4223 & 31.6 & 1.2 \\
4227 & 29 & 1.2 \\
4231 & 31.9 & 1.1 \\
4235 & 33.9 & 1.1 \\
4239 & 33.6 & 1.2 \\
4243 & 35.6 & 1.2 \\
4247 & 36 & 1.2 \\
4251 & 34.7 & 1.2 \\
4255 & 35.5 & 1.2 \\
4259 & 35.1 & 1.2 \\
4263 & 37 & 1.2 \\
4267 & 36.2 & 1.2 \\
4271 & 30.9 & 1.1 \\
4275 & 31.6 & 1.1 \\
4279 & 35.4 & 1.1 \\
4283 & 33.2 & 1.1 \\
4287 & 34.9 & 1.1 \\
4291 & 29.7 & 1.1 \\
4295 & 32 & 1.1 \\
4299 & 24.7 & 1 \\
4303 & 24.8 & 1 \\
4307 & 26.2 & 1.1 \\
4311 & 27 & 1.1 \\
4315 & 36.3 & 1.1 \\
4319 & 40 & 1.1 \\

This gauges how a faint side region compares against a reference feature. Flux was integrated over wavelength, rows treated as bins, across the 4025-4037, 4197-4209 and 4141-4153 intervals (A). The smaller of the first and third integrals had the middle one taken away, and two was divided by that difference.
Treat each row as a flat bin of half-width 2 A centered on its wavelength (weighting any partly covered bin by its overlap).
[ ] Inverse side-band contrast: -0.33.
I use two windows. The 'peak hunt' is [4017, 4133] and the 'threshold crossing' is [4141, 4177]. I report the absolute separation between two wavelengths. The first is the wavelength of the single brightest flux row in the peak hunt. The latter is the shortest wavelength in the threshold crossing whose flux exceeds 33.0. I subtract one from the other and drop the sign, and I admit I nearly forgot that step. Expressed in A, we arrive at 104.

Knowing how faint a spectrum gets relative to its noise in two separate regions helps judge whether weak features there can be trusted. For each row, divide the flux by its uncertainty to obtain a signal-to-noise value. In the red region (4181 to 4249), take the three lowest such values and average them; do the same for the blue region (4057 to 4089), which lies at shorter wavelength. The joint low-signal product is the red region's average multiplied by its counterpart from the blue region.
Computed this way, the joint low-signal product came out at 548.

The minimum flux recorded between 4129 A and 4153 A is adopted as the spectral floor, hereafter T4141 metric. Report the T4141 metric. 30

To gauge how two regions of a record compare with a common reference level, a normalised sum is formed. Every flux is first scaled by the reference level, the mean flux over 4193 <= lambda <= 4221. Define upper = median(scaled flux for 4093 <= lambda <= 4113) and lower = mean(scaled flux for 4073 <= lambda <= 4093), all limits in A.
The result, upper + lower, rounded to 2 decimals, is 1.84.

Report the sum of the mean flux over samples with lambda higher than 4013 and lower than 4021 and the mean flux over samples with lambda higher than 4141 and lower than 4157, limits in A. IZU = 66.5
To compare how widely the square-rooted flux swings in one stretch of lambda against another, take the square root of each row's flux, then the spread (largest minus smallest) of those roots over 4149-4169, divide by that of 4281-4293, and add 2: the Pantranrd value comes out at 2.4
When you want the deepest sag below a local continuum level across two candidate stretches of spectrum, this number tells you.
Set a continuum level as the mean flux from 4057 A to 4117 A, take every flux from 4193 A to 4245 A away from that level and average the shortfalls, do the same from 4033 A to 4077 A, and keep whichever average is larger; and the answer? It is -0.5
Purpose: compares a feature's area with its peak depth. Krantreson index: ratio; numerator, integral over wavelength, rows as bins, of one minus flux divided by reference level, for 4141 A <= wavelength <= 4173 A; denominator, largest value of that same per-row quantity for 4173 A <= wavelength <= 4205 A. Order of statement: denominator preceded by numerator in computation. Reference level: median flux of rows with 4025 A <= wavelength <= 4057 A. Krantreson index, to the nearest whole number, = -32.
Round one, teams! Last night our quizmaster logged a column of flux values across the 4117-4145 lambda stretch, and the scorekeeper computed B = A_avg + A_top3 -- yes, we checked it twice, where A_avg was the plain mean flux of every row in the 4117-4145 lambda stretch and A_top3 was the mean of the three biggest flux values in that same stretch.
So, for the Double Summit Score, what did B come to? 65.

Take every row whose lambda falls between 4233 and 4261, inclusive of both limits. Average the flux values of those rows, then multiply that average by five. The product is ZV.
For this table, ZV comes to 175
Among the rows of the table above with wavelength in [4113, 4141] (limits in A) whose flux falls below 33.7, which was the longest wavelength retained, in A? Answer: 4139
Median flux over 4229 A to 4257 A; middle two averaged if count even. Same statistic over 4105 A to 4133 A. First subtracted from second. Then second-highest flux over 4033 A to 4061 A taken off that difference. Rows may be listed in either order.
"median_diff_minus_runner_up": -38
